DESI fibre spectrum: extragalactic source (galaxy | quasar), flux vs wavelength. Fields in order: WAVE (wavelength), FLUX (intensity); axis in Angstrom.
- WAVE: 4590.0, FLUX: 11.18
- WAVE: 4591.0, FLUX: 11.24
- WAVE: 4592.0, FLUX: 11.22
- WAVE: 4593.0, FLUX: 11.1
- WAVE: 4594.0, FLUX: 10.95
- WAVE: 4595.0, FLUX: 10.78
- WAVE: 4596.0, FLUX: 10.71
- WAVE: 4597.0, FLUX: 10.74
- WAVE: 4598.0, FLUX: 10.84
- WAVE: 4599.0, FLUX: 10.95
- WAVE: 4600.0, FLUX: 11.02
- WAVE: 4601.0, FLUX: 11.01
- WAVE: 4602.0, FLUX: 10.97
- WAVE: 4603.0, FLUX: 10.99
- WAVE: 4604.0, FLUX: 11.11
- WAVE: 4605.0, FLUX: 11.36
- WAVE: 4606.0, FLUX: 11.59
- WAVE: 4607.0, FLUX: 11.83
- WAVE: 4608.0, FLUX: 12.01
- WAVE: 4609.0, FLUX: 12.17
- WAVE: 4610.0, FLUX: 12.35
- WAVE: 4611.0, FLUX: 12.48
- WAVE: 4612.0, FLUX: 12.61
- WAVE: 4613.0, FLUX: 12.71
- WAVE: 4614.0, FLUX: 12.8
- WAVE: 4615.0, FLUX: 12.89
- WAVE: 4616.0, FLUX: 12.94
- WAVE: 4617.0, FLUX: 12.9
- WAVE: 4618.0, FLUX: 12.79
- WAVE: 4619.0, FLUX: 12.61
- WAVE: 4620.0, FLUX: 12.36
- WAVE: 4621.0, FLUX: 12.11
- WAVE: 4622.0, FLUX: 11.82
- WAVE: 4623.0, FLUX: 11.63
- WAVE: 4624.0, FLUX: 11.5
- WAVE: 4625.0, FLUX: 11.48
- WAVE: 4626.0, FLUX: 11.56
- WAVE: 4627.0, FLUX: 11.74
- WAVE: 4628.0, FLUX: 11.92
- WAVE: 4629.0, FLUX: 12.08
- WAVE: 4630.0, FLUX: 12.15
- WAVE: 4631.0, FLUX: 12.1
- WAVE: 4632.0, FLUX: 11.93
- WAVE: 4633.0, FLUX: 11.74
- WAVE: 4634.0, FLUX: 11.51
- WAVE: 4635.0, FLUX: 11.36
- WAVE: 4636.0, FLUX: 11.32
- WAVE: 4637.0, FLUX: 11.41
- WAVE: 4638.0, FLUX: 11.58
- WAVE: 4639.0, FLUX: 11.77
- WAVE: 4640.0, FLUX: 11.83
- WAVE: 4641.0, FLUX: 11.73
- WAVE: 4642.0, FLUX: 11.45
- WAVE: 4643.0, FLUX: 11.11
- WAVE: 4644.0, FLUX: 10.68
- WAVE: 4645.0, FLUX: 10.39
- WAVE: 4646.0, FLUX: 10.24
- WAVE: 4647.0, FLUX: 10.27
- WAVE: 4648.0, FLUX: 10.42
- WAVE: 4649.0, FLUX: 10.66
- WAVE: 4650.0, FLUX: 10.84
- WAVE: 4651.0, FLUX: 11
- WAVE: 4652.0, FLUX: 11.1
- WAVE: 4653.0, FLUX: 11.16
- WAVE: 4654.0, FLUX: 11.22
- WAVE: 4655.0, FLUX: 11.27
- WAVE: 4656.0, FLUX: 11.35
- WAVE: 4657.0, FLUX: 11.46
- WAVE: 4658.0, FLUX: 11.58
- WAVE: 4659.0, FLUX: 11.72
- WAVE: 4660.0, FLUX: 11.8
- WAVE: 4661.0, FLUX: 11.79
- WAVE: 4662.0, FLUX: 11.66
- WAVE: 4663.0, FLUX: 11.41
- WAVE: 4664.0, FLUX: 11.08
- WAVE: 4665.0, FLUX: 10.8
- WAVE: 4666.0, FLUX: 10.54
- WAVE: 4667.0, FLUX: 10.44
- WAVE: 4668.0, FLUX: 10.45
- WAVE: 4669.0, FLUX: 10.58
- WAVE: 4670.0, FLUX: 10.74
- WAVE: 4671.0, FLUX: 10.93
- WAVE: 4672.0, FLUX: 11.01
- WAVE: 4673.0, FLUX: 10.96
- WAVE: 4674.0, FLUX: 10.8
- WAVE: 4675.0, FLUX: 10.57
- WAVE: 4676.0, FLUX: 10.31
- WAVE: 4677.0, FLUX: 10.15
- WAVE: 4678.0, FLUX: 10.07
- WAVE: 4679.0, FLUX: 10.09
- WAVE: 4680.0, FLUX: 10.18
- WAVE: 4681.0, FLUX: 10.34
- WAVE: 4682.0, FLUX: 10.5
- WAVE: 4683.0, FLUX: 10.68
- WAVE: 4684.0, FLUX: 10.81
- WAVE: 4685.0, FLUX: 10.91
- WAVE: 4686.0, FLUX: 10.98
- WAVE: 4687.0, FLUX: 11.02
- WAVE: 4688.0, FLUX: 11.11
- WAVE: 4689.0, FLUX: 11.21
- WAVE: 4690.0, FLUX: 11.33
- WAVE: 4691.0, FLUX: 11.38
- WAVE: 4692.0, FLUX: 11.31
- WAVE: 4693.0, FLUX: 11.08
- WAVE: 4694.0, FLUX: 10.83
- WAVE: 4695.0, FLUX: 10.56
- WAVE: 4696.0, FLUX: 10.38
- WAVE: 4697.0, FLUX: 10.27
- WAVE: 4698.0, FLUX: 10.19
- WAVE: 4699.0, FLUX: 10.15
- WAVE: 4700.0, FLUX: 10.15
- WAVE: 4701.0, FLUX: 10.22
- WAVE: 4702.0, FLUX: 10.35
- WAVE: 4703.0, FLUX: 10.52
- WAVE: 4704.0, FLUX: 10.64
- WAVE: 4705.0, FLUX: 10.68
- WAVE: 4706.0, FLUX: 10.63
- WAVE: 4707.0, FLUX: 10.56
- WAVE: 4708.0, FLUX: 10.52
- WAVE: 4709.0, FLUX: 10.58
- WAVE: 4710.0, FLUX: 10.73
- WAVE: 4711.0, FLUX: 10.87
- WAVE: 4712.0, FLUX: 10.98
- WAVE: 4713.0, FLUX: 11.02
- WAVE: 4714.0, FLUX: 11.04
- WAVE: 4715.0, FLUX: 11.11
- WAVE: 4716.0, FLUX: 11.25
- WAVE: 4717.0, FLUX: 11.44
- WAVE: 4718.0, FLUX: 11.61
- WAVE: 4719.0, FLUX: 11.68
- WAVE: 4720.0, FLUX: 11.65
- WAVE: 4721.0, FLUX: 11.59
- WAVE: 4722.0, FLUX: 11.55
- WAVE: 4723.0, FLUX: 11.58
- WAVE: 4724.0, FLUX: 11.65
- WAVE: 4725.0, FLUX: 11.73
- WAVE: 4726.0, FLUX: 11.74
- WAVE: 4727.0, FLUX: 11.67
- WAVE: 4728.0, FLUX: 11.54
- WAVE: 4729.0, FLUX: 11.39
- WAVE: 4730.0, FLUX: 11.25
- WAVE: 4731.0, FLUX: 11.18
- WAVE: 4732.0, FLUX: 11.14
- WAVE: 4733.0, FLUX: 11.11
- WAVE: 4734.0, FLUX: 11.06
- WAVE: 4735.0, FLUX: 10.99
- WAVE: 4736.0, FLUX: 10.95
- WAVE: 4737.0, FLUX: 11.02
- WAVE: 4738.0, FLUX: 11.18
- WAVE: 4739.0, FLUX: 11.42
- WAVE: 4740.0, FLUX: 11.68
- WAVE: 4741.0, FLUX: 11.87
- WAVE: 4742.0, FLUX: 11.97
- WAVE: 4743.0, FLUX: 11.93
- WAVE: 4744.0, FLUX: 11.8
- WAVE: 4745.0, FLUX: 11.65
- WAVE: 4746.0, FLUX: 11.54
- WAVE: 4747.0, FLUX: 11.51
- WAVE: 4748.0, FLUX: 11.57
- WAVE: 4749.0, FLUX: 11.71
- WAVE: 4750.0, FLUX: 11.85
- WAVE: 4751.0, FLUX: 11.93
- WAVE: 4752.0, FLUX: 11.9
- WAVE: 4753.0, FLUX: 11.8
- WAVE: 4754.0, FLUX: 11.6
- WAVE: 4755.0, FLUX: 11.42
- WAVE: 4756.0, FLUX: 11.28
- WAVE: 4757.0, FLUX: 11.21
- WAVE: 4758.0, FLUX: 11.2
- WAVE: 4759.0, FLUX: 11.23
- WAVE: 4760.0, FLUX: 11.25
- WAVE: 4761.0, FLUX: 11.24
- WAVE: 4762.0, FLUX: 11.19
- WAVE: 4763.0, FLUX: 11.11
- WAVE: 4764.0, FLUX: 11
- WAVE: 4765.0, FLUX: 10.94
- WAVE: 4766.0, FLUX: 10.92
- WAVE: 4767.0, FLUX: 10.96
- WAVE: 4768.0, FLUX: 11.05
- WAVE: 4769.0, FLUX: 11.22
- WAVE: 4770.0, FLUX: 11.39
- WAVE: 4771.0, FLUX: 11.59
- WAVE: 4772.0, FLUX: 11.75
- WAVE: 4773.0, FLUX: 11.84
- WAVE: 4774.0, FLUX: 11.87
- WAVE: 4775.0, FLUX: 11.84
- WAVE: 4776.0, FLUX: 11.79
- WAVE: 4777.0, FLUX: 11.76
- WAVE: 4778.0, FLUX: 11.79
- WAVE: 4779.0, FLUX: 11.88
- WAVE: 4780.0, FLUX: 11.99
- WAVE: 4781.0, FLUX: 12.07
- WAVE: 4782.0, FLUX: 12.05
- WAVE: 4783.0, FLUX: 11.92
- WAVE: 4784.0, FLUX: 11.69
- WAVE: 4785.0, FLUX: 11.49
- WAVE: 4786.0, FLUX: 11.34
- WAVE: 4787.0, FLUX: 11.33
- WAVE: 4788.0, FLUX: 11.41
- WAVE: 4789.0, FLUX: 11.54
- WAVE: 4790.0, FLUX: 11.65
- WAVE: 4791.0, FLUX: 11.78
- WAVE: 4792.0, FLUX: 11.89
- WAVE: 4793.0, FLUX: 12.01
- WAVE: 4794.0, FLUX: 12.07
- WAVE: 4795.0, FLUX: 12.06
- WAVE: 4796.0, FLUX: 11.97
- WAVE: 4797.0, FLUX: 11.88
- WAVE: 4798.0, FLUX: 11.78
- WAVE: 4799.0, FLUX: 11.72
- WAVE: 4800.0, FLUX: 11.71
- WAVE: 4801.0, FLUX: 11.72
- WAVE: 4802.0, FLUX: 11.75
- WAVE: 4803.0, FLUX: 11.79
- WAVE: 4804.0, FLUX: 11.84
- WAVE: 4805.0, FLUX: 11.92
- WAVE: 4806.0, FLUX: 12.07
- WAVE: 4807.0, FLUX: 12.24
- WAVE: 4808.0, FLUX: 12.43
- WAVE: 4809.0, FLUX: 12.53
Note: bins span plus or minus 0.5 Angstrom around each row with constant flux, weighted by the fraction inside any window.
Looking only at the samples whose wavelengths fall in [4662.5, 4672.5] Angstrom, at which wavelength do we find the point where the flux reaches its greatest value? 4663.0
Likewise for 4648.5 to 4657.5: 4657.0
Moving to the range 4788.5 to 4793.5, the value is 4793.0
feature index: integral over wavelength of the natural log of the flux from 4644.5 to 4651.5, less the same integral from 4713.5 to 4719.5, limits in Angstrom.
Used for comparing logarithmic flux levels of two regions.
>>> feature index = 1.9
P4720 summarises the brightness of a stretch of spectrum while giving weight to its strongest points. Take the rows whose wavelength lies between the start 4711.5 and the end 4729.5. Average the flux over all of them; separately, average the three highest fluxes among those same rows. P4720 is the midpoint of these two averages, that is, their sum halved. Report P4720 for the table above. 11.6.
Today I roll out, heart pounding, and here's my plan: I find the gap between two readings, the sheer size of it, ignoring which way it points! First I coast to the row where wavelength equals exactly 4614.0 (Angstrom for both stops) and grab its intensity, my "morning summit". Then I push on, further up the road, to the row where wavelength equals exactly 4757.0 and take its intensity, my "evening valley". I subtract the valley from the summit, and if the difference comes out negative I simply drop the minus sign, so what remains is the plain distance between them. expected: 1.6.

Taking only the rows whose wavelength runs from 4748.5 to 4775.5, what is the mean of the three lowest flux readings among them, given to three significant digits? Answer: 10.9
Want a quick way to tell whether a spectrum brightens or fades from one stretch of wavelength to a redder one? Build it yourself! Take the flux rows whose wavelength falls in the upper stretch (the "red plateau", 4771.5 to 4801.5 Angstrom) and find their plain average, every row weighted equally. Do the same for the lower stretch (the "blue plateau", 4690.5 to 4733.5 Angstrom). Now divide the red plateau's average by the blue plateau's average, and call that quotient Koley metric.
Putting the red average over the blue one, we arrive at 1.07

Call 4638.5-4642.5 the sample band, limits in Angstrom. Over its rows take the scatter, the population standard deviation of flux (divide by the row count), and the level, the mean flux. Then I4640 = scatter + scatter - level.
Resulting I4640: -11.4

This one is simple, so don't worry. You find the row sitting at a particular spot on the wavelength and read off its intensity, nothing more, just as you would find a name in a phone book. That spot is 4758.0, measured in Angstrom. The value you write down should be 11.2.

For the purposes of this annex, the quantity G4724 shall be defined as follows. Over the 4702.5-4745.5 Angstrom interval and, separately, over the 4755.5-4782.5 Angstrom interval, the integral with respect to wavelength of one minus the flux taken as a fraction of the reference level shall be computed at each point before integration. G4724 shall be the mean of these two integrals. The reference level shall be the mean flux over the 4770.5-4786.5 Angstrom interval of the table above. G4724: 1.3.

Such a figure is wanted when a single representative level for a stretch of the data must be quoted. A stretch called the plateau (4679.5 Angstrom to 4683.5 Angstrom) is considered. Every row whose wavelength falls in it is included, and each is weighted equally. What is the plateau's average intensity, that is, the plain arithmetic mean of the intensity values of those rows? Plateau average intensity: 10.4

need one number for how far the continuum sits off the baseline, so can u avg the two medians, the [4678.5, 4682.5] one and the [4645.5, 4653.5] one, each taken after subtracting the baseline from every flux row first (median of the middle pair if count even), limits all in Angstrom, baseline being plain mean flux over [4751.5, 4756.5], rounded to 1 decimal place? -1.1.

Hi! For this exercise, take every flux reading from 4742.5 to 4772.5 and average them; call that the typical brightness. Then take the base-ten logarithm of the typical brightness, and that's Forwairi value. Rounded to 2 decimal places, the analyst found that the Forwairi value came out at 1.06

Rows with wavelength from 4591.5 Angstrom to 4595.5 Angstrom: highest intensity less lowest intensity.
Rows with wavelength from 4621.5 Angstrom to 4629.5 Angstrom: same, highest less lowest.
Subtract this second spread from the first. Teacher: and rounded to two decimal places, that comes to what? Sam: -0.16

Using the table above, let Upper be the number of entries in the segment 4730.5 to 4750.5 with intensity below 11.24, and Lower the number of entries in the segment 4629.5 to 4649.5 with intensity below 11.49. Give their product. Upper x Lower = 88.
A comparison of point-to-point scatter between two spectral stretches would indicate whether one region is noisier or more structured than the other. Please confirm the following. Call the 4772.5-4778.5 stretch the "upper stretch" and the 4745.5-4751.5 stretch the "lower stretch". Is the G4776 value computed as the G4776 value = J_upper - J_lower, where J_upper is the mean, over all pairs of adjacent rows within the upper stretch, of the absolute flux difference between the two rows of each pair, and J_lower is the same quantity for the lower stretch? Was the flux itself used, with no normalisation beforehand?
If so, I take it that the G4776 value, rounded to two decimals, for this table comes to -0.06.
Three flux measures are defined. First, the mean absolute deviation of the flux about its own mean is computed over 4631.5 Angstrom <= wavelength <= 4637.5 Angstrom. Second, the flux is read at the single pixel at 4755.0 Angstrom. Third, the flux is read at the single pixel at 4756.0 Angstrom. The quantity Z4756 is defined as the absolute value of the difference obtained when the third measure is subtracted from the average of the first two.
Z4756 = 5.47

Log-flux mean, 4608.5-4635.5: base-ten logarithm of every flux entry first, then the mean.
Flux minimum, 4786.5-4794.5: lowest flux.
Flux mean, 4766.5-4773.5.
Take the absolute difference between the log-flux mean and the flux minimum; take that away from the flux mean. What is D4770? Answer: 1.2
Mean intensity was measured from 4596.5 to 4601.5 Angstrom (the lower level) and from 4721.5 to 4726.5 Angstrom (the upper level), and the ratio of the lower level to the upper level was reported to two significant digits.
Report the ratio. 0.94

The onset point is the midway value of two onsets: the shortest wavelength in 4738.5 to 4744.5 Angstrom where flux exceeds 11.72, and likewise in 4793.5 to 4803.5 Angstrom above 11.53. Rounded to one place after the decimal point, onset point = 4767.5 Angstrom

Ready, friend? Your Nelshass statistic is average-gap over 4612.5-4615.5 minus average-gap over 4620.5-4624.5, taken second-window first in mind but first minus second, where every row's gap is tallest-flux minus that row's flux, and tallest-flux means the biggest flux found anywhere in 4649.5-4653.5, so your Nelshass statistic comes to -1.0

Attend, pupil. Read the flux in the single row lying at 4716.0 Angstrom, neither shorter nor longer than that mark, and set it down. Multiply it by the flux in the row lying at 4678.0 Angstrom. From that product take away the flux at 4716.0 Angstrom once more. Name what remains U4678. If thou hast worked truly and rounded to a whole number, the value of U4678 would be 102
